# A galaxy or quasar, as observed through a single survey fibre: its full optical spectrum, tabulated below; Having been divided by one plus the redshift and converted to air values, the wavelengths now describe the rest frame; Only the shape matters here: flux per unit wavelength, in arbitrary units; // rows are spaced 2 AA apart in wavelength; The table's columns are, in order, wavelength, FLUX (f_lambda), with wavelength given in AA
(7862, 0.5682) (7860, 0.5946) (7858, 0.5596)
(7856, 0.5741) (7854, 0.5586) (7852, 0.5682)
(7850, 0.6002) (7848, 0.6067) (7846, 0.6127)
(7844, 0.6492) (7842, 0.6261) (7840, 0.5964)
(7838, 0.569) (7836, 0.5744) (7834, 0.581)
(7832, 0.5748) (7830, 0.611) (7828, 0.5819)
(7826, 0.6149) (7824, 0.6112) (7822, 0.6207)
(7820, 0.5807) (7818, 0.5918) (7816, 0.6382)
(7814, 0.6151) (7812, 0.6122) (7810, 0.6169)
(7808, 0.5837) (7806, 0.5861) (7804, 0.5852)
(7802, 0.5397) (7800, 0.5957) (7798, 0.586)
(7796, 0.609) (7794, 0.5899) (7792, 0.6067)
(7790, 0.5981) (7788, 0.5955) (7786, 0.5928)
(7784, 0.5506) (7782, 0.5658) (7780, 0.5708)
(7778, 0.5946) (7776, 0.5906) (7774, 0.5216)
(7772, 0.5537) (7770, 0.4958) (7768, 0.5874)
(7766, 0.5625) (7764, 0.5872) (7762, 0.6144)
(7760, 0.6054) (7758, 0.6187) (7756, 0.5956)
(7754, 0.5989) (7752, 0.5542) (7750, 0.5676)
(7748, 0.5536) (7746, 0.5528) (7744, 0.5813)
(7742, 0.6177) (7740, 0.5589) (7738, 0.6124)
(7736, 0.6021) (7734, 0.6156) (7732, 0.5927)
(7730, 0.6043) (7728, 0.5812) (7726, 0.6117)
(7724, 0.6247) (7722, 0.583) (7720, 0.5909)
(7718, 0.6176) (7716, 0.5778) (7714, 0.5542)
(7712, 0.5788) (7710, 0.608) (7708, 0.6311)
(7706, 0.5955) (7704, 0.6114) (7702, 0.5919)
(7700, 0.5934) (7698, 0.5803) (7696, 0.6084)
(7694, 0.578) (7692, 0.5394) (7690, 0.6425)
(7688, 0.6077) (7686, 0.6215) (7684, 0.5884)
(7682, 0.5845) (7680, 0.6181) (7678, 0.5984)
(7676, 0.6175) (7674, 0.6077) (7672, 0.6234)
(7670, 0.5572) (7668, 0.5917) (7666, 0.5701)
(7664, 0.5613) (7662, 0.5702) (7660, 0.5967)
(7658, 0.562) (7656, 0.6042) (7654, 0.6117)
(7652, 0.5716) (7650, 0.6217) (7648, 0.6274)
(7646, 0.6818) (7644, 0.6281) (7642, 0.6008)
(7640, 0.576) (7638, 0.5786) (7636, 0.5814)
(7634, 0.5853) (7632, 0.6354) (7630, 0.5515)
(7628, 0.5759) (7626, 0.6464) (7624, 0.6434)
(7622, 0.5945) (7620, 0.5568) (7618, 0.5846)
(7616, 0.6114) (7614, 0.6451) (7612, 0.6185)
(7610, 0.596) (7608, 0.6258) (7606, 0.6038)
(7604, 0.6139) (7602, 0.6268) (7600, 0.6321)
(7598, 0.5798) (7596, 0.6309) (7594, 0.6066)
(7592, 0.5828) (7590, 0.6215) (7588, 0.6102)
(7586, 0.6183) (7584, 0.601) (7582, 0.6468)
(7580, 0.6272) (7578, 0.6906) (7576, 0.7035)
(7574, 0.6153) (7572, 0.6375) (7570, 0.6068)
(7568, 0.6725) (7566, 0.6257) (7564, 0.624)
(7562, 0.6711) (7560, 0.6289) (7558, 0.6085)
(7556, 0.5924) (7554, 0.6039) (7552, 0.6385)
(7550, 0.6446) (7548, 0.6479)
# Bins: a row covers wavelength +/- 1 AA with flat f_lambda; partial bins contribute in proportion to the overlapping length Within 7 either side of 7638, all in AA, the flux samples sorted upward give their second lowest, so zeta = 0.5786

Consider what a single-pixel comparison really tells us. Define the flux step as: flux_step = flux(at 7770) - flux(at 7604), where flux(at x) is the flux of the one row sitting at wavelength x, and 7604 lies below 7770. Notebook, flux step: -0.12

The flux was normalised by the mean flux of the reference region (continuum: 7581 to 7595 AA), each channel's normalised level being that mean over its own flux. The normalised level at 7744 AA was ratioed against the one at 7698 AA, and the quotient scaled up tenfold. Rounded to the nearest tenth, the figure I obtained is 10.0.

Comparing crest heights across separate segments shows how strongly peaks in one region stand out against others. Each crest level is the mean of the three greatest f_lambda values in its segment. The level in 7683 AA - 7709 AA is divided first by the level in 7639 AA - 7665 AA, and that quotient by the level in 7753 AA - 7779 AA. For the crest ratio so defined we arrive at 1.60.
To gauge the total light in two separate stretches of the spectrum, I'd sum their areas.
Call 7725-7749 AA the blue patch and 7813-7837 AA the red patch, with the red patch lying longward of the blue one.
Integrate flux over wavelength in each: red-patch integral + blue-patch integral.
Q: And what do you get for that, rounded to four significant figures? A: 28.56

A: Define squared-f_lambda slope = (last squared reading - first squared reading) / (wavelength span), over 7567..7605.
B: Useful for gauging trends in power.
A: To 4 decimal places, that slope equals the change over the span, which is -0.0021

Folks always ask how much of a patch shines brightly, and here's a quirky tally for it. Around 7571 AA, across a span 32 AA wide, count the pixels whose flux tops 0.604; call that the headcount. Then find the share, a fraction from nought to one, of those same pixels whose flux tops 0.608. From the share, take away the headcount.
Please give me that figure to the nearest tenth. -13.2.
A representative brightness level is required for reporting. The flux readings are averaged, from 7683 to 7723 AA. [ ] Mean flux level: 0.595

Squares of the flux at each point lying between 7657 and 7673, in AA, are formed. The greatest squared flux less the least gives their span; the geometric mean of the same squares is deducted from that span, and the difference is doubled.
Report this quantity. -0.51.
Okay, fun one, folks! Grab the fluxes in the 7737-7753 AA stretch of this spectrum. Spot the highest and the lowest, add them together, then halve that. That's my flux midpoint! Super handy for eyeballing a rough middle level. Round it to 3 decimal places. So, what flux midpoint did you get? 0.585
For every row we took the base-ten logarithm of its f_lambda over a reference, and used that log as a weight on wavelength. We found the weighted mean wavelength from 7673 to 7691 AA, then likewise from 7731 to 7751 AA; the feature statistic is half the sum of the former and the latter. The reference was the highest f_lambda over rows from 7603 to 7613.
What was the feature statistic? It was 7711.9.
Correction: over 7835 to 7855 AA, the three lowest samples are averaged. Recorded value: 0.565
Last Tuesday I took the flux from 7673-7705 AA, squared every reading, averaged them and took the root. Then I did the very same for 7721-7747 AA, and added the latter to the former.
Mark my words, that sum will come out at 1.20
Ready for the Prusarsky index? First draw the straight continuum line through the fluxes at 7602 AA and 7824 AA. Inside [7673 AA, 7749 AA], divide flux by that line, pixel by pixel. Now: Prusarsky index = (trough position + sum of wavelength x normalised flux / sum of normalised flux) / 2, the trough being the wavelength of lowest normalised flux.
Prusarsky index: 7701.4 AA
